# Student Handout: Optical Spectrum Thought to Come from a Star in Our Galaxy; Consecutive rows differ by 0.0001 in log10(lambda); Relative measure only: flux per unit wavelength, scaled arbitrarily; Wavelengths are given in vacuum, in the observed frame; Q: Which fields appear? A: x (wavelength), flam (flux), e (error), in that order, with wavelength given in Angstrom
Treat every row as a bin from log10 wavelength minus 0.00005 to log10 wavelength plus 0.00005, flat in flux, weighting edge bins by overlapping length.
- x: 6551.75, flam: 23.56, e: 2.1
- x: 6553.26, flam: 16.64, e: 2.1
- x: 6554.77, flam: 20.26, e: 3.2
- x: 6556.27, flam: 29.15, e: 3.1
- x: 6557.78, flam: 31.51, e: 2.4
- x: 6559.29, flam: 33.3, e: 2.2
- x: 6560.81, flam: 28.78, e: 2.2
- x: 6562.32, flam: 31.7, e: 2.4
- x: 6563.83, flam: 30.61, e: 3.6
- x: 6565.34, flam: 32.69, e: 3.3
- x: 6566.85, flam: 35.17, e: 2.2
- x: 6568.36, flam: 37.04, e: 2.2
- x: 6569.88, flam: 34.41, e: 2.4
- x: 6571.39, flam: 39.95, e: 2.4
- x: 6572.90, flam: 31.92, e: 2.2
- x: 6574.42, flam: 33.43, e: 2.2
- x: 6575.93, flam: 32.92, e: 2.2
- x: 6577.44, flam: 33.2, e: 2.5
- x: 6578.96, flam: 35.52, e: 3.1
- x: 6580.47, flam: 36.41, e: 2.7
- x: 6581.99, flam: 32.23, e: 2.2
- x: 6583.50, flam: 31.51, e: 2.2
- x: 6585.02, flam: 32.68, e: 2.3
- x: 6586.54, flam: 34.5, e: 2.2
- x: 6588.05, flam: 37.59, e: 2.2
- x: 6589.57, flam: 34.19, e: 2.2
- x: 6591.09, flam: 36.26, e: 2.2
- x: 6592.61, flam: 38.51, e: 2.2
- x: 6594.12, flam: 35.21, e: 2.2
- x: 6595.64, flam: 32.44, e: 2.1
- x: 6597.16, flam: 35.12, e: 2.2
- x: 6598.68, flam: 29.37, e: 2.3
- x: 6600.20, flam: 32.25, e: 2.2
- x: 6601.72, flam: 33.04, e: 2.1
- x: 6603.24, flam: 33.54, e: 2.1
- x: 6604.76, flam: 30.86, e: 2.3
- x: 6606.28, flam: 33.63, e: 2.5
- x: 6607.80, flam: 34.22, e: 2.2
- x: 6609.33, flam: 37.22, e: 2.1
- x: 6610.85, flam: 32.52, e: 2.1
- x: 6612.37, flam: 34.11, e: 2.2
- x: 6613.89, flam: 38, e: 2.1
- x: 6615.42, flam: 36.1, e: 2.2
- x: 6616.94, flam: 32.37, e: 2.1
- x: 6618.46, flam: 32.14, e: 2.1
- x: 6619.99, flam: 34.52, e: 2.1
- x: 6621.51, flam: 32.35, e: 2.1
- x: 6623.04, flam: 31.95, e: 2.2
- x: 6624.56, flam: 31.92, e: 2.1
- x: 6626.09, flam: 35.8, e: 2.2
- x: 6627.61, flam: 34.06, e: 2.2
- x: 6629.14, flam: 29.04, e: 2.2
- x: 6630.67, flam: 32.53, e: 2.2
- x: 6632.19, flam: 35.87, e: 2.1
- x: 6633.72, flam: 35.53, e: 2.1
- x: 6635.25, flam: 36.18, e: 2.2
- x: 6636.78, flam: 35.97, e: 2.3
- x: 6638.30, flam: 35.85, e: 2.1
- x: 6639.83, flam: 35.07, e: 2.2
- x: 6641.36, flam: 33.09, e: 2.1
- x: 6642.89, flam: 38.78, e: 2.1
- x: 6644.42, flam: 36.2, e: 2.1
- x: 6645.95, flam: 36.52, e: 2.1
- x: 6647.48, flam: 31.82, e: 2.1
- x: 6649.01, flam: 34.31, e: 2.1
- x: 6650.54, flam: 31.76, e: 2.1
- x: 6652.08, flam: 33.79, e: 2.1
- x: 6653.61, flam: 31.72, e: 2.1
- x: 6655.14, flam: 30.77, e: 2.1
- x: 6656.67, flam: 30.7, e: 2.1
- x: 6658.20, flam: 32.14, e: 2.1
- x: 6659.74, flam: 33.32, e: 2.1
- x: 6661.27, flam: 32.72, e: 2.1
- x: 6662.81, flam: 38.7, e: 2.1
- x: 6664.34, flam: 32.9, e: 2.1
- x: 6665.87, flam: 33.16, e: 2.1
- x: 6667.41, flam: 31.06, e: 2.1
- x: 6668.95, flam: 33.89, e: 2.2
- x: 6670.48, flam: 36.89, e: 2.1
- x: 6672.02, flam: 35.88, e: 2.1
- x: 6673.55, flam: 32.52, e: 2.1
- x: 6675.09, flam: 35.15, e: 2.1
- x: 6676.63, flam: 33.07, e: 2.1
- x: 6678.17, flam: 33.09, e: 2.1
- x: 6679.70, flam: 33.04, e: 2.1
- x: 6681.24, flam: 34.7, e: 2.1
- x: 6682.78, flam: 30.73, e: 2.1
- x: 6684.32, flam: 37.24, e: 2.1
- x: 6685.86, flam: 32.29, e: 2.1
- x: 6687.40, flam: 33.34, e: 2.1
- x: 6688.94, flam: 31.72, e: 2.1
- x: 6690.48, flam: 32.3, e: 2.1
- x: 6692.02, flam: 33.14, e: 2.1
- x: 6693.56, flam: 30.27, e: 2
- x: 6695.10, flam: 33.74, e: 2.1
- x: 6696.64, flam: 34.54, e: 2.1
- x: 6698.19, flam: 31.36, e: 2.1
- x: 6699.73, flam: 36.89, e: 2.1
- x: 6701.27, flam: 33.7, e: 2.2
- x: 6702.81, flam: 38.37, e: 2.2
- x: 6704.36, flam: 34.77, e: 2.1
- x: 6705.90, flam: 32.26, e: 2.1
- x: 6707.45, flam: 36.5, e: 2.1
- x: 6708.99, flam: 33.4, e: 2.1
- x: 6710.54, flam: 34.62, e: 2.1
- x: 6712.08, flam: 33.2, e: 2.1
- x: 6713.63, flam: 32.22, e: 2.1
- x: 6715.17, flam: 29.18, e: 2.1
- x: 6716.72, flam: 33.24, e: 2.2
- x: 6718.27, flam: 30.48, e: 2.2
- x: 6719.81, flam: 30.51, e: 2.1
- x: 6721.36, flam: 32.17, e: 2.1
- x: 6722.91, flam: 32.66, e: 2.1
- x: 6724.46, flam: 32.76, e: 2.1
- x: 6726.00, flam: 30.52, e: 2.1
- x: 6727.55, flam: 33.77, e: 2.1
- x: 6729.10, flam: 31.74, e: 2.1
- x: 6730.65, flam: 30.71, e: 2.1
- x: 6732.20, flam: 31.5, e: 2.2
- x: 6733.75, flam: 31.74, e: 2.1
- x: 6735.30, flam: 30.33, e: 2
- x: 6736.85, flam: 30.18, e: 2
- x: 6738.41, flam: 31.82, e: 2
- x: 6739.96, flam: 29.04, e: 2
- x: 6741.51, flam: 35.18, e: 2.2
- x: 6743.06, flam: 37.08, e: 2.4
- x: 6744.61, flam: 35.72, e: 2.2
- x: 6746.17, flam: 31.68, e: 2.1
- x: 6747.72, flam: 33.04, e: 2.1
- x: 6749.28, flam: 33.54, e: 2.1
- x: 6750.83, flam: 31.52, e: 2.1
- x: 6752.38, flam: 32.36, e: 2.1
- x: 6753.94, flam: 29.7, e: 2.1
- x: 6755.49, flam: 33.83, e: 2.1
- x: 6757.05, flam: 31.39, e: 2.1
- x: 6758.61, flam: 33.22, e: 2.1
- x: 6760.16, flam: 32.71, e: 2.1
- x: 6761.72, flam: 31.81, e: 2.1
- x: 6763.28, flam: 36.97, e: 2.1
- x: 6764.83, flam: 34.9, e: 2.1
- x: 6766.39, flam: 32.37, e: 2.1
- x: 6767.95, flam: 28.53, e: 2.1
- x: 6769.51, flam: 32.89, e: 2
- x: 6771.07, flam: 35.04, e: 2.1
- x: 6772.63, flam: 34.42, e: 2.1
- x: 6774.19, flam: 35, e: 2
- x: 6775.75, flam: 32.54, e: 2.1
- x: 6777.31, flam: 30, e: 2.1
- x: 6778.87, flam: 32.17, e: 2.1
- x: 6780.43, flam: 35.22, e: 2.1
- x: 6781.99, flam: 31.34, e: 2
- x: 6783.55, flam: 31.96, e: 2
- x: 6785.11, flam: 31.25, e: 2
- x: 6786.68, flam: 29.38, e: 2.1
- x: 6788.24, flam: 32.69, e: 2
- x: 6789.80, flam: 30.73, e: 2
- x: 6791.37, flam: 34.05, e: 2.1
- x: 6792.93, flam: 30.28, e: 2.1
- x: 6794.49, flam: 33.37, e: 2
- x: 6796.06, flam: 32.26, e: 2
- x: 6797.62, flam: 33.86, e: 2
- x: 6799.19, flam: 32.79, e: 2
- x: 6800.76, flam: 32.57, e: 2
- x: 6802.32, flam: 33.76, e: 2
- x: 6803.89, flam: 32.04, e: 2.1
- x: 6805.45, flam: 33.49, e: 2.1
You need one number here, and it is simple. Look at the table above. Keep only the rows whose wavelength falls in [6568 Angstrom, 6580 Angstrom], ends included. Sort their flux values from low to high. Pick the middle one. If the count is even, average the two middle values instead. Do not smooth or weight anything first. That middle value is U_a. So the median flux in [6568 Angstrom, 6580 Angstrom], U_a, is 33.9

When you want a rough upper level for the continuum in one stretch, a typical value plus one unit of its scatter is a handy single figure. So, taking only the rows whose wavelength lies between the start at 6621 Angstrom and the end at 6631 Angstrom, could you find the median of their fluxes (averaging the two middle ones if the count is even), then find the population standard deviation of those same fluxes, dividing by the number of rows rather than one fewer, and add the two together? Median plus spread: 34.3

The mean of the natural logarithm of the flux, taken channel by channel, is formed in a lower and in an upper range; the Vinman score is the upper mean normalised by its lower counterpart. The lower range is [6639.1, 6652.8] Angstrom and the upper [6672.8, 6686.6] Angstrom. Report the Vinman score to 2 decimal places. 0.99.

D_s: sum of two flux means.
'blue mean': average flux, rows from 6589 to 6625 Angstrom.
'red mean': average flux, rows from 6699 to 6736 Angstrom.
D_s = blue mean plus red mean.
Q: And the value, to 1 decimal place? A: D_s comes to 66.6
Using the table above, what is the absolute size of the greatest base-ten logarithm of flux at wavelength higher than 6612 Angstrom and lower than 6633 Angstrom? 1.58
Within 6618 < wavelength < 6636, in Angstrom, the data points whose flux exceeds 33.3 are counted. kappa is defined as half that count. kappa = 3.0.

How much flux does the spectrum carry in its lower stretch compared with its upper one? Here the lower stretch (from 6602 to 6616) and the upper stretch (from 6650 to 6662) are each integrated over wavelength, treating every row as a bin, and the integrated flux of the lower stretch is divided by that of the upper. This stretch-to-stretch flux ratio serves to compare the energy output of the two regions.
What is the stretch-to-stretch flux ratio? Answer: 1.2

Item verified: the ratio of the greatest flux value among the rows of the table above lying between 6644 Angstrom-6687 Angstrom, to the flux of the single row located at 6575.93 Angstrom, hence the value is 1.18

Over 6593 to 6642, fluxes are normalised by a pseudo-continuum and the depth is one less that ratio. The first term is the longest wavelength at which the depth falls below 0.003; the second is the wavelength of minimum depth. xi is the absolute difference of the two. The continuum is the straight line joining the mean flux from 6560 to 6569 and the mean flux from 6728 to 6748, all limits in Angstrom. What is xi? 27.5 Angstrom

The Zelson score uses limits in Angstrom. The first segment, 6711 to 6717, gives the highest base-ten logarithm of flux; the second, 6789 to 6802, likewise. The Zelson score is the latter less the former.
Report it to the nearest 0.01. 0.01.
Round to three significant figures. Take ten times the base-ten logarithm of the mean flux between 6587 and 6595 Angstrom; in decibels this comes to 15.6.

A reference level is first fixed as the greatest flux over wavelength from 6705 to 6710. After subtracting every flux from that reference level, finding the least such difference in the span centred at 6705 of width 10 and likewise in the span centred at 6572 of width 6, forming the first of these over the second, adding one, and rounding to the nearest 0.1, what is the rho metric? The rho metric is 1.5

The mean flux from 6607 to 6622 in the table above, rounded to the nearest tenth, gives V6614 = 34.4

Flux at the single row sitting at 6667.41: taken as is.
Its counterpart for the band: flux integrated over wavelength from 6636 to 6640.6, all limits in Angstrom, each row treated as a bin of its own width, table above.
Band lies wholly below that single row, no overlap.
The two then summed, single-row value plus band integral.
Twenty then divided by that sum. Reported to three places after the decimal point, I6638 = 0.103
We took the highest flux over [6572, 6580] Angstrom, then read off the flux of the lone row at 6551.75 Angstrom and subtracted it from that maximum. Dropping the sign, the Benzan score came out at 12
